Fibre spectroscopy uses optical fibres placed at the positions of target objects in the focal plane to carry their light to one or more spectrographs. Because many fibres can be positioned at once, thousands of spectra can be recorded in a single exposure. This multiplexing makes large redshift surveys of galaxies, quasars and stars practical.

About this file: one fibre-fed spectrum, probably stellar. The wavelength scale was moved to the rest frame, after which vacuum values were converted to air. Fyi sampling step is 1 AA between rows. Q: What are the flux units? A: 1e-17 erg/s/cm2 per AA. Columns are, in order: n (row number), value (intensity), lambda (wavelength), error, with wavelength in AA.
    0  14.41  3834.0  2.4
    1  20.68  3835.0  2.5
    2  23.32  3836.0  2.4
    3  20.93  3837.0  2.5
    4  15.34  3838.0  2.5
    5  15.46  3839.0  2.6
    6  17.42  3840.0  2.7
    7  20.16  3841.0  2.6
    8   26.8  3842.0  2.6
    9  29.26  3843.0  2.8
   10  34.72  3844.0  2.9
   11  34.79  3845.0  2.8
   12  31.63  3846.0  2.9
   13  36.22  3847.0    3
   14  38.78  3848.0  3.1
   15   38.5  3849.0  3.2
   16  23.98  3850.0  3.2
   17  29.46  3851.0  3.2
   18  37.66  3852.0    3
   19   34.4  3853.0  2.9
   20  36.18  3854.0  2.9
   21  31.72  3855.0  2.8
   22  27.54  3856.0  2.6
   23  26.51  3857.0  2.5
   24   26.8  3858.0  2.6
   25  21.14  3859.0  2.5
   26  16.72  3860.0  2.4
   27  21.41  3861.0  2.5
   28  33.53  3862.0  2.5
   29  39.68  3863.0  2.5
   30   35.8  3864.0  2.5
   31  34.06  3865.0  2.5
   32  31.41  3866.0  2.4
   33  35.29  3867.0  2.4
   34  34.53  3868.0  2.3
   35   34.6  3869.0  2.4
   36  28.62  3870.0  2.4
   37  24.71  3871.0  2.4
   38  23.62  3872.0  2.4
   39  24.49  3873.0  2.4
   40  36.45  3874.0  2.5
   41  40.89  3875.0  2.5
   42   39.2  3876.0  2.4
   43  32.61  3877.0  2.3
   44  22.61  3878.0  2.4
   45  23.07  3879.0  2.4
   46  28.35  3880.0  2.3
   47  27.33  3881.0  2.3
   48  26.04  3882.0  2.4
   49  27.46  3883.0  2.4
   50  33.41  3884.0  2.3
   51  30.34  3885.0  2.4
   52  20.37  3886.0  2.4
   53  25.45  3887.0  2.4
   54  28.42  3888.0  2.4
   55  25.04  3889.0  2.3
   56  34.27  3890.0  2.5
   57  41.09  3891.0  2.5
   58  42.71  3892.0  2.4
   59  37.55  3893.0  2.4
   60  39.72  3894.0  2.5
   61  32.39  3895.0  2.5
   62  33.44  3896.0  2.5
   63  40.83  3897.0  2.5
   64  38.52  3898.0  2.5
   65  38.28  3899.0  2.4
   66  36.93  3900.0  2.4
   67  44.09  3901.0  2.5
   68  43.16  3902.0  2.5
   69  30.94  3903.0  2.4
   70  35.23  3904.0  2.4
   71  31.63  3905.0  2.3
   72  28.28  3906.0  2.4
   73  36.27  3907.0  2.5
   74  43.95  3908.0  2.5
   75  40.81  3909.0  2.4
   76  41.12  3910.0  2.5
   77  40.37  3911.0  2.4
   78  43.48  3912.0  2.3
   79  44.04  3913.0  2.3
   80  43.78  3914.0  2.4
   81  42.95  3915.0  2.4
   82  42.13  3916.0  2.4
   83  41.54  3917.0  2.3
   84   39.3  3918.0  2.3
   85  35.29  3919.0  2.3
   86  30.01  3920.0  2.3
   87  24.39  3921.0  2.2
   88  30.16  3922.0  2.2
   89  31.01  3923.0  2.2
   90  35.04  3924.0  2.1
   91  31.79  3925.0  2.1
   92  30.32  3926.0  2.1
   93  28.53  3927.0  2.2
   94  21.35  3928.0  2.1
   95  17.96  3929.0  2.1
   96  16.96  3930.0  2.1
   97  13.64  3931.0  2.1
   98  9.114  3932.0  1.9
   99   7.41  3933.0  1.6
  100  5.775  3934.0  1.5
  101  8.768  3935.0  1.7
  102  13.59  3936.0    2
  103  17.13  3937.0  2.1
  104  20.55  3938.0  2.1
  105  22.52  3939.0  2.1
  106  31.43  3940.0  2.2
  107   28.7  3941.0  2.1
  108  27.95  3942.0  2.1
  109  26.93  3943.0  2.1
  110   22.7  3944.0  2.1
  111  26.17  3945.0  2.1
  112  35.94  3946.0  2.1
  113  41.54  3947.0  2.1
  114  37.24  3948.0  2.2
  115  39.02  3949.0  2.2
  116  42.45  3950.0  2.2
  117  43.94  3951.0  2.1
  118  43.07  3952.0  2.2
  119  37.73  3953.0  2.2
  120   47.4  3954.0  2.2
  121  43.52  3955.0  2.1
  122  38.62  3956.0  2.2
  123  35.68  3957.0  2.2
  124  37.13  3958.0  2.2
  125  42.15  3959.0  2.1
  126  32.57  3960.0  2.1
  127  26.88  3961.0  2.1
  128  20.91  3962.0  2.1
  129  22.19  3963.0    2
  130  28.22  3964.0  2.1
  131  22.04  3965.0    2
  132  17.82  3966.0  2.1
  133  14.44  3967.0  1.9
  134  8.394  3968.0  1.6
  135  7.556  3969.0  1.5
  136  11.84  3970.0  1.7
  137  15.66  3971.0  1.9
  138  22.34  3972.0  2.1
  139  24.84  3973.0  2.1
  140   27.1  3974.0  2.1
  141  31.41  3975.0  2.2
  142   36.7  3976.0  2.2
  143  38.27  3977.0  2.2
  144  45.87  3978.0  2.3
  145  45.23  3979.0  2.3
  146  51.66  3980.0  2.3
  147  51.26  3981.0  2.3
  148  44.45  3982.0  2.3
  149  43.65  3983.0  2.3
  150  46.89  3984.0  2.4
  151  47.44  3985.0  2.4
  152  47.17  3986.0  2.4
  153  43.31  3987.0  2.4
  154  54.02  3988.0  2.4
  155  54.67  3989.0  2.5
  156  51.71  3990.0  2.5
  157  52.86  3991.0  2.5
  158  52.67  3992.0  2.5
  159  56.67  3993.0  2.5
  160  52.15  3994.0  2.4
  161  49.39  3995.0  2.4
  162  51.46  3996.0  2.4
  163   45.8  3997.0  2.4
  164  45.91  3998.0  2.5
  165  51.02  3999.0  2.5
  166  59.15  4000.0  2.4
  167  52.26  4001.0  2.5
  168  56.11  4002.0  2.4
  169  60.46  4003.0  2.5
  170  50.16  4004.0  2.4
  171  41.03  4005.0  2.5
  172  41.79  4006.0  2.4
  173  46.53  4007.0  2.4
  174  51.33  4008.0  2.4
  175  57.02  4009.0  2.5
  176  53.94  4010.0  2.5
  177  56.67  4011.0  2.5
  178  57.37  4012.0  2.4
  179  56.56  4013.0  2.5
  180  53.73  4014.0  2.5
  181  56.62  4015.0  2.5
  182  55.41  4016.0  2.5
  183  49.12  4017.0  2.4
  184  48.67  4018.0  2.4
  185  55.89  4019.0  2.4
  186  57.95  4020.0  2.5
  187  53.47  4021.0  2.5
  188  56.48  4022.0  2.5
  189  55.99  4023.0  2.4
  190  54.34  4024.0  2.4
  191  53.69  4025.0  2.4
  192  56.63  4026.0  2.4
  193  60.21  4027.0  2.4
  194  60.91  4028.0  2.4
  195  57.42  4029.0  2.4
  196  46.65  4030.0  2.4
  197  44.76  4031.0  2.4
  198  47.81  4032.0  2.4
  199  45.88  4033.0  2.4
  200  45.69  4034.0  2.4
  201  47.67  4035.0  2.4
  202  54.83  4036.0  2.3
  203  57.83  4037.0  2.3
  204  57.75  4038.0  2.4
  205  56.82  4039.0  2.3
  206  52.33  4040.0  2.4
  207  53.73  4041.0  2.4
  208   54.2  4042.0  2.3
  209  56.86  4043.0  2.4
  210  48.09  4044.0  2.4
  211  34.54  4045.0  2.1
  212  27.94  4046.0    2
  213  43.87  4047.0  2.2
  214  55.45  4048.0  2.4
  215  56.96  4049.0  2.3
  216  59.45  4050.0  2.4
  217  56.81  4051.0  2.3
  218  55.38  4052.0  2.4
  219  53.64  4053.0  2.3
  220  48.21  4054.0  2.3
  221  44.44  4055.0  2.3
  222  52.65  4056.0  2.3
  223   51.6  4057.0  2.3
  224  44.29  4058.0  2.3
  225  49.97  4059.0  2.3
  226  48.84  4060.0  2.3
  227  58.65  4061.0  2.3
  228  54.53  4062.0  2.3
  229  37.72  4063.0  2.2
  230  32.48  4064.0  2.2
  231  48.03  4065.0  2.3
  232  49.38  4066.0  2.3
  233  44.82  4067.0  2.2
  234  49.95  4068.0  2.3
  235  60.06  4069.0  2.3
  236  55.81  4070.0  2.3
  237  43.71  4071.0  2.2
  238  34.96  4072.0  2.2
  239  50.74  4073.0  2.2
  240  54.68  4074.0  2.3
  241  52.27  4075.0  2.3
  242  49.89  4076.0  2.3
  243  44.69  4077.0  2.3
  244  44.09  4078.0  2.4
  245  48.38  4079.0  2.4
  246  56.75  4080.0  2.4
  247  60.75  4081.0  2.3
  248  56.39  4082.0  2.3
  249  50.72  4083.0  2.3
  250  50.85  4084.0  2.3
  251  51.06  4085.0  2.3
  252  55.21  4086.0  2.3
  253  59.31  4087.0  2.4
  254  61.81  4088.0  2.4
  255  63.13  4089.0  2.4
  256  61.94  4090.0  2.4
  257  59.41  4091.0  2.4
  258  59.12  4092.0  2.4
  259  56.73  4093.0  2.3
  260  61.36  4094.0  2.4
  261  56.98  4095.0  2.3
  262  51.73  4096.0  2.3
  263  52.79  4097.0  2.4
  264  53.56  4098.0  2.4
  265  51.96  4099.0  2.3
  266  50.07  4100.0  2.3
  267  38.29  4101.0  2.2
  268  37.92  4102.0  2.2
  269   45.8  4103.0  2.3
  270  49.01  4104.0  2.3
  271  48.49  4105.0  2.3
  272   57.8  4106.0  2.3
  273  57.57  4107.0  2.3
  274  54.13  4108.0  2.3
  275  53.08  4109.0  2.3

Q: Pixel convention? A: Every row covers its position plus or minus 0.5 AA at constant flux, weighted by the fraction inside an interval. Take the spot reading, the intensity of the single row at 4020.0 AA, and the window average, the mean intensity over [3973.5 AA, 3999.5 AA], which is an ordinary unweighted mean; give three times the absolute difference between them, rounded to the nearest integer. 33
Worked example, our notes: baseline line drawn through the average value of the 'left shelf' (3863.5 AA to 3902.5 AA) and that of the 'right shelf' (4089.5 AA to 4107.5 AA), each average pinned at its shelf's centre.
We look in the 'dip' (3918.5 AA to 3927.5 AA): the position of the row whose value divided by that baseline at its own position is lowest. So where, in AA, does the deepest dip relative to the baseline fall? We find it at 3921.0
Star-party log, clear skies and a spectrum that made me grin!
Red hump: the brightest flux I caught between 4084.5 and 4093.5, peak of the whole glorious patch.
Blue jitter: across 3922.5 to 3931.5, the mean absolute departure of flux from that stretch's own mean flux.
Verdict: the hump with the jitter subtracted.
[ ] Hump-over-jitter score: 56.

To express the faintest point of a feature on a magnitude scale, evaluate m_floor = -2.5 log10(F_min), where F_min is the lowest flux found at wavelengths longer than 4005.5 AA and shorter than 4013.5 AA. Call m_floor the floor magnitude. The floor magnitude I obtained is -4.1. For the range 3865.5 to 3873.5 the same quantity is -3.4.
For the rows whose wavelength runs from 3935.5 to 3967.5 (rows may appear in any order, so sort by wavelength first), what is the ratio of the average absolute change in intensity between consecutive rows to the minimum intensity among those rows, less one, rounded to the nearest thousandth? -0.685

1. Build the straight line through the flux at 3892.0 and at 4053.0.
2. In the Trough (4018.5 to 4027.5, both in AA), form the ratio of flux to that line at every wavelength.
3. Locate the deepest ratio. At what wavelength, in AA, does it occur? 4025.0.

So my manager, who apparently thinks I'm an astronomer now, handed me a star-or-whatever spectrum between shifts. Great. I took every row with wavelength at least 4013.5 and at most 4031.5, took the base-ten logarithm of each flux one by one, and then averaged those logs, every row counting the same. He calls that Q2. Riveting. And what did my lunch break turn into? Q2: 1.7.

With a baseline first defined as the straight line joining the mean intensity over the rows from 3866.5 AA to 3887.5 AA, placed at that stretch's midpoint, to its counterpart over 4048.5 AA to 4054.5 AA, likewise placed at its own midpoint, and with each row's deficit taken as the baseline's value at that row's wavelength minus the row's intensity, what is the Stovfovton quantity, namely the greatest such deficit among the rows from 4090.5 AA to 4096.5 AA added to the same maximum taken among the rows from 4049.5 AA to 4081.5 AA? 34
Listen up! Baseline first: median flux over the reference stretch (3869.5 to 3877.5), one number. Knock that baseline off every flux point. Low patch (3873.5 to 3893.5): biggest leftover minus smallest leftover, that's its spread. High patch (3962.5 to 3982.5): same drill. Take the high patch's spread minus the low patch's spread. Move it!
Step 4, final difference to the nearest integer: 22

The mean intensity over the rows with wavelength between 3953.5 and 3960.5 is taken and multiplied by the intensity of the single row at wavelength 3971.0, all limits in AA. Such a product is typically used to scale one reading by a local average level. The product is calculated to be 620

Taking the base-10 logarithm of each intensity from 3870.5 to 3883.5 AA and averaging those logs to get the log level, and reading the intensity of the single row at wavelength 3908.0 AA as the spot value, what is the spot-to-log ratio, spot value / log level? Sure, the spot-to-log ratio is 30.2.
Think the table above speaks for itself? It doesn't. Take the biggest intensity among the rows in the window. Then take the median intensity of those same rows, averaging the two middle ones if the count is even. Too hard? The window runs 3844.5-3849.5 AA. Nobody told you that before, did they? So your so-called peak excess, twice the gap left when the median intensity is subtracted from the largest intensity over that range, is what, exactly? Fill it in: 5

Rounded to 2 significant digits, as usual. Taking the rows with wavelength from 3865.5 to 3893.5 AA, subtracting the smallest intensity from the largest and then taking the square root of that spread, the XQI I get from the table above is 4.7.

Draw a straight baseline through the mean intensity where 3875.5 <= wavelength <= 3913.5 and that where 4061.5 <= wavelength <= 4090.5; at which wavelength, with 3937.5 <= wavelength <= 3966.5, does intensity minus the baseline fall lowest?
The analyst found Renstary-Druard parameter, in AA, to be 3966.0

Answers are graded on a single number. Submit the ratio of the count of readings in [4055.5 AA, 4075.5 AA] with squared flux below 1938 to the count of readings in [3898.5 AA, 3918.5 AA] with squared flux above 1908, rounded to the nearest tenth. 1.0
